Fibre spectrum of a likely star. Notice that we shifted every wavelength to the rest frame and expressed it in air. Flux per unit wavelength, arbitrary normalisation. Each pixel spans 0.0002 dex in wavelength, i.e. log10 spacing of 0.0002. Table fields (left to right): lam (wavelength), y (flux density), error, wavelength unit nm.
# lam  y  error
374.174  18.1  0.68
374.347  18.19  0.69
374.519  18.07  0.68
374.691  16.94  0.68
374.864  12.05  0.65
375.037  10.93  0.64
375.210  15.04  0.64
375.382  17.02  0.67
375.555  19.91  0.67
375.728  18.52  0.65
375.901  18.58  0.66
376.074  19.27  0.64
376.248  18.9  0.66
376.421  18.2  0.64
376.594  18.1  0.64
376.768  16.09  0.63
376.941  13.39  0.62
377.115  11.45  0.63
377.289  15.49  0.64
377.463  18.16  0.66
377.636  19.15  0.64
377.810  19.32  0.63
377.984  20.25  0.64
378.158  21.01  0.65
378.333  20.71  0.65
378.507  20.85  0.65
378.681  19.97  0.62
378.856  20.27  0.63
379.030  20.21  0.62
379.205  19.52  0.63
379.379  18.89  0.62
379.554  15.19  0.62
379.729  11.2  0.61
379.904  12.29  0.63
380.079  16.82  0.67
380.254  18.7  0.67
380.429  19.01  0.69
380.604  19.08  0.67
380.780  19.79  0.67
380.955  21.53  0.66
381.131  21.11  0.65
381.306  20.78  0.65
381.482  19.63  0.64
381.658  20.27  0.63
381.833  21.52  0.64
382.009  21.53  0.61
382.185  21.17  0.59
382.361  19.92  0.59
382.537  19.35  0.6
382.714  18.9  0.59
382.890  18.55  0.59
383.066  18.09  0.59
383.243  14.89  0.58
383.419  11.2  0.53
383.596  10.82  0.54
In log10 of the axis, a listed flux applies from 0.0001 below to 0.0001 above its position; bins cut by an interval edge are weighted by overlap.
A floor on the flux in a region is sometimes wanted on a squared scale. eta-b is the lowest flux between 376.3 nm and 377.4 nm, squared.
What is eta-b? 131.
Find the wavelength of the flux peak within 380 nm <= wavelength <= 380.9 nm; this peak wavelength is 380.780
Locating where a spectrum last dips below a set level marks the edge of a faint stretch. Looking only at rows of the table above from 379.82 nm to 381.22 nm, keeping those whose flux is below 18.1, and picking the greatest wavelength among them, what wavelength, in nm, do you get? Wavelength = 380.079 nm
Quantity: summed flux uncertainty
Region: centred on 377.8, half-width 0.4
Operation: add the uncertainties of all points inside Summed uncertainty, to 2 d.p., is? 3.22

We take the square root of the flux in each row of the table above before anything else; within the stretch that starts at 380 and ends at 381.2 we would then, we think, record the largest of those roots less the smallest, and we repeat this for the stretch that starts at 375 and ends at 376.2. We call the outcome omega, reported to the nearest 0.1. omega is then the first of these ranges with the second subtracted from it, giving -0.6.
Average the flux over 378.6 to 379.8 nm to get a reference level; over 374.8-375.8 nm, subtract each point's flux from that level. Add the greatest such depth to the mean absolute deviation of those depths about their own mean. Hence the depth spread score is 9.9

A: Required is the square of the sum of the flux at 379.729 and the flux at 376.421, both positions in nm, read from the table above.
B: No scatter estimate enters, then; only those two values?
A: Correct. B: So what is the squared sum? 864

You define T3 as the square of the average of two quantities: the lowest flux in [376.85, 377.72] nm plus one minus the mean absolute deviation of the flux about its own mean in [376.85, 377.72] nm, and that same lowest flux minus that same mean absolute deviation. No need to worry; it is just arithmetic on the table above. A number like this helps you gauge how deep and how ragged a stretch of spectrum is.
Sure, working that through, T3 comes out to 89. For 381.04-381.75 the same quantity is 385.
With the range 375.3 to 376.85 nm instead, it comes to 248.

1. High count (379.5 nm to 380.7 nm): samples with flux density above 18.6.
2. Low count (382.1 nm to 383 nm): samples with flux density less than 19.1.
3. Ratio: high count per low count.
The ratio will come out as 1.5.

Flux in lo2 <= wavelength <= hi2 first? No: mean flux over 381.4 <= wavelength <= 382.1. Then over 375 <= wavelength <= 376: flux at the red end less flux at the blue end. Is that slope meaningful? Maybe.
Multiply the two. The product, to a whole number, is 159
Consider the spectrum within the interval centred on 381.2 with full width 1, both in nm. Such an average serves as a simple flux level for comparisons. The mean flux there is 20.5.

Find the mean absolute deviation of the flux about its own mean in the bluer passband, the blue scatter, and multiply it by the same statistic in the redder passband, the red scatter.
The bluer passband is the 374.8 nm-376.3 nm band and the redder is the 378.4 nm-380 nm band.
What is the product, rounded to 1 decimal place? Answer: 8.4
